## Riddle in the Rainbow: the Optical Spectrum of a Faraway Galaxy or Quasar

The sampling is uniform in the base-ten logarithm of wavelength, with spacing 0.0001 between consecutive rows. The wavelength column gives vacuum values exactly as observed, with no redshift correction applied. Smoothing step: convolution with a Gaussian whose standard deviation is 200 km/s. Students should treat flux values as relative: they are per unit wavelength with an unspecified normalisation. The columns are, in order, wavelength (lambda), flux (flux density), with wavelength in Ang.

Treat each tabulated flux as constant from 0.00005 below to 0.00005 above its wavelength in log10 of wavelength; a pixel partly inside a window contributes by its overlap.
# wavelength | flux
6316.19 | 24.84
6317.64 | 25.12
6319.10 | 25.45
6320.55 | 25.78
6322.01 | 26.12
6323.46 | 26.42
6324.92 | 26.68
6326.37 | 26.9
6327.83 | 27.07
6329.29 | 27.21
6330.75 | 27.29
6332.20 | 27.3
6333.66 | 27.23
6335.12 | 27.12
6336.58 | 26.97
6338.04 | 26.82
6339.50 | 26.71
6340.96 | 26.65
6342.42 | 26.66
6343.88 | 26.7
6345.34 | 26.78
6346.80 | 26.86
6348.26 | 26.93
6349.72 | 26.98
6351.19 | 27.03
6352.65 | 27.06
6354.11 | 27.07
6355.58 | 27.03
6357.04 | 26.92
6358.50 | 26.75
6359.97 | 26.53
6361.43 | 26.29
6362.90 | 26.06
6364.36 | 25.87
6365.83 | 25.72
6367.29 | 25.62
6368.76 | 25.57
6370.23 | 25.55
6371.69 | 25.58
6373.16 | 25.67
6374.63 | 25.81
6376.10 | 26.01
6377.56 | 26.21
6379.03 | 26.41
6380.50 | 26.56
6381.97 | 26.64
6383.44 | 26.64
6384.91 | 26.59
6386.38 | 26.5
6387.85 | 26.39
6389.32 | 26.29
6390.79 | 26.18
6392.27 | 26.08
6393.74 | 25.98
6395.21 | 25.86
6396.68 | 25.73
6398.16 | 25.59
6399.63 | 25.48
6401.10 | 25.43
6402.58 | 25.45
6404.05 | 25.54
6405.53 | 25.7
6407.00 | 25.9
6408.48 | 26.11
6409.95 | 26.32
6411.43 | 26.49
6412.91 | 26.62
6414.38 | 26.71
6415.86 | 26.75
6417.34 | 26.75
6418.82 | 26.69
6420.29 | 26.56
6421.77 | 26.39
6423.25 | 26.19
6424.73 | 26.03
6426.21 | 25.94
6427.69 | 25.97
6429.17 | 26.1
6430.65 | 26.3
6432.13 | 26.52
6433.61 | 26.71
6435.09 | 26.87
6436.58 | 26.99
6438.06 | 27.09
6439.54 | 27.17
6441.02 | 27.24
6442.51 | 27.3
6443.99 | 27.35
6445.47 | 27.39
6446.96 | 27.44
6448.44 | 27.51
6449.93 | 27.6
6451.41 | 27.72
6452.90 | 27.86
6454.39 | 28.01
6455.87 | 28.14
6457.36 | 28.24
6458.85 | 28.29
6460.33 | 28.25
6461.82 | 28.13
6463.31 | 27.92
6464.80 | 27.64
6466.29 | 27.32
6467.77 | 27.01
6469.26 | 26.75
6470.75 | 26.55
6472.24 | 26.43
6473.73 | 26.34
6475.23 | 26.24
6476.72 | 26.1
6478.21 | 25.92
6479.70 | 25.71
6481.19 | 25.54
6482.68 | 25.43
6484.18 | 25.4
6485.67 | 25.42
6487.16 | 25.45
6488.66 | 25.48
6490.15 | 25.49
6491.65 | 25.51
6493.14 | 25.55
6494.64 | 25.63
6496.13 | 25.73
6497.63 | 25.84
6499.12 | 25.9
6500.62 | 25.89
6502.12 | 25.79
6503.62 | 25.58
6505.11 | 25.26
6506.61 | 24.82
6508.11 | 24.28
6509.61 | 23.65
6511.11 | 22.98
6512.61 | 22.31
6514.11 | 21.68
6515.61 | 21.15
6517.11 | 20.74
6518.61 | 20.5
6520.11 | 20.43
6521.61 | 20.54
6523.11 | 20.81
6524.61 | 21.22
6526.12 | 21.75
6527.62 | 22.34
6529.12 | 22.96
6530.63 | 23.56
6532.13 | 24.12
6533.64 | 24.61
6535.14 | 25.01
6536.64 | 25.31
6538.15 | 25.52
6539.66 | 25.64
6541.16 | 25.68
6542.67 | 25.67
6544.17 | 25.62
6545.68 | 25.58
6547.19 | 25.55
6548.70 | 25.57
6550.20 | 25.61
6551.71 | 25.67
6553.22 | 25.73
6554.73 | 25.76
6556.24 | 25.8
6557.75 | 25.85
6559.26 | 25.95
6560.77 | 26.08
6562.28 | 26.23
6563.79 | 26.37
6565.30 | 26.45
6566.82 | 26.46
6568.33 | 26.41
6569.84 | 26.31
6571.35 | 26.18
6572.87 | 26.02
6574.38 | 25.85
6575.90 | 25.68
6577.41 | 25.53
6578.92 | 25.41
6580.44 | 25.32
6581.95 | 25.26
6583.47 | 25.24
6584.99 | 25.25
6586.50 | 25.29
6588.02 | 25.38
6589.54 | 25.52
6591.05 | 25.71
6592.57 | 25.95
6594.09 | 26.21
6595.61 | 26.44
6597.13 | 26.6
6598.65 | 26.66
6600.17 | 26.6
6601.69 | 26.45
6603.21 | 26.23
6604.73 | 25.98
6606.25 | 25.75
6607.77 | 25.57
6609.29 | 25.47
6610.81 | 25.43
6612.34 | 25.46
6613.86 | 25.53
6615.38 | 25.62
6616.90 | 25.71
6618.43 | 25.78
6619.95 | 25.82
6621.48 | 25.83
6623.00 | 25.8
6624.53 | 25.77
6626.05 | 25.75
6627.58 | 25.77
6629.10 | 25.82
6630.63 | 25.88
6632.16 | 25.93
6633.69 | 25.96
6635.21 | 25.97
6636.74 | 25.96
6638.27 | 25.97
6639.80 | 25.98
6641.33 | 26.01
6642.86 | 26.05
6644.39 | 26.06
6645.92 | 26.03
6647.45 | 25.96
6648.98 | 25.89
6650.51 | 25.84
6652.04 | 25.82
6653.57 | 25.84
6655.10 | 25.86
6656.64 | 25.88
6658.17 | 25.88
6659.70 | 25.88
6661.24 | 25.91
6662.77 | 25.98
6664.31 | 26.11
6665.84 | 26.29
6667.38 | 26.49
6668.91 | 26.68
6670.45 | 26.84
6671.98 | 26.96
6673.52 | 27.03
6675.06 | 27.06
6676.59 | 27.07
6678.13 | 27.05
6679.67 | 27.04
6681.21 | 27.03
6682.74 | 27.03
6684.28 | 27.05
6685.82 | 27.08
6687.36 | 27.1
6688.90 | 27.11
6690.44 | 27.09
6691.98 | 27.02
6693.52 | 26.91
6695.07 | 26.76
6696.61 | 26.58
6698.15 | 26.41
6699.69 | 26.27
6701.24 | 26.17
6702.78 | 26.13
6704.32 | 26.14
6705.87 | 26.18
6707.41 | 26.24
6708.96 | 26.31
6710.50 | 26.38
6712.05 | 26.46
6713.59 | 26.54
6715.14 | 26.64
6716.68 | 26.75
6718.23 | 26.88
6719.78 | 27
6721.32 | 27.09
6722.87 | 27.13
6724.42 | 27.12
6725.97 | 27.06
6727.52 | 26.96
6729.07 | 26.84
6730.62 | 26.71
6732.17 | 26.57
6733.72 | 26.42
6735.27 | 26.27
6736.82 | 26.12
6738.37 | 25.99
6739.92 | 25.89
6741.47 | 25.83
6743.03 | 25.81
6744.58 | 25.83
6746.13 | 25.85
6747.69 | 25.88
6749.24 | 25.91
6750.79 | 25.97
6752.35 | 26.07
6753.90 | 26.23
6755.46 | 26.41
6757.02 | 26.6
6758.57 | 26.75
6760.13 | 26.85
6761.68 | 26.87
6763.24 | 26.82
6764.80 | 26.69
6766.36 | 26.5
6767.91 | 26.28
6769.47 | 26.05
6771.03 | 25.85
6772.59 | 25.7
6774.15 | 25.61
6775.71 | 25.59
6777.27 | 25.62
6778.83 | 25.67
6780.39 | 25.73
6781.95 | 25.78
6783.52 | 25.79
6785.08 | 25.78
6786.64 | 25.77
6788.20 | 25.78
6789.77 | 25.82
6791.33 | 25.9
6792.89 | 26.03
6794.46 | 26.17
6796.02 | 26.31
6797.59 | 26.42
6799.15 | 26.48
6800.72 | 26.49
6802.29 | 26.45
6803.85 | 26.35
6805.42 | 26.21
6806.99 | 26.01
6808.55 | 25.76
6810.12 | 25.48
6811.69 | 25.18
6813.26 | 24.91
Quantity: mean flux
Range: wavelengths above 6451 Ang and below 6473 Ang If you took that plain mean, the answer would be 27.6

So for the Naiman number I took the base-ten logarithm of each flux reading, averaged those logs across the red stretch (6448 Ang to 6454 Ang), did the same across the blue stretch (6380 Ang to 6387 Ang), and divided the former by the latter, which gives 1.01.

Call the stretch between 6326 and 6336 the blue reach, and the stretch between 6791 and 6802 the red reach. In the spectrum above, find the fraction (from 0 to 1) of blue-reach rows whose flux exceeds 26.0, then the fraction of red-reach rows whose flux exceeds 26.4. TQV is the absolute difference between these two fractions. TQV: 0.57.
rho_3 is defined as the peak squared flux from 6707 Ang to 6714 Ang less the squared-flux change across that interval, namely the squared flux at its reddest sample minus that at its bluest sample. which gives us 689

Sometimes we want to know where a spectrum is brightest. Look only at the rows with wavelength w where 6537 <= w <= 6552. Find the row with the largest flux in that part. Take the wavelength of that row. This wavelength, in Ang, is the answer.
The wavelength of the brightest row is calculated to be 6541.16 Ang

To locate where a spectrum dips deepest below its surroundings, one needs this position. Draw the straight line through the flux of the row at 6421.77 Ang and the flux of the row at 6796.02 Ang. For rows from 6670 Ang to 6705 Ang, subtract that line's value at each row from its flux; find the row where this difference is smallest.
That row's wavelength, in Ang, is 6702.78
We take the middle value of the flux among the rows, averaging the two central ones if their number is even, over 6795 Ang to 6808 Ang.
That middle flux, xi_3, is 26.4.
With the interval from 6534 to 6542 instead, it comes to 25.5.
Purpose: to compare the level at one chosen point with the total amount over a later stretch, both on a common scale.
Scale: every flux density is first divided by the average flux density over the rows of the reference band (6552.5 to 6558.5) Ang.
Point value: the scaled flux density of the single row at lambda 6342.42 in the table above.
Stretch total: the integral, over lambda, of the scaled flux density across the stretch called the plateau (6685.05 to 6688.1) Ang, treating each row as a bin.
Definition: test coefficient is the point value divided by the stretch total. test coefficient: 0.32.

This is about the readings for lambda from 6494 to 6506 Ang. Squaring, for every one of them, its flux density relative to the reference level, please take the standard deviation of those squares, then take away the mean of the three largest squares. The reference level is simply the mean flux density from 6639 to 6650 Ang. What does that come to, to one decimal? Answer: -0.1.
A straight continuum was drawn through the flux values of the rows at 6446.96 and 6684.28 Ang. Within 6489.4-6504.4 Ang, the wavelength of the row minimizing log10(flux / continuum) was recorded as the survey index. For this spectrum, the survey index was 6490.15 Ang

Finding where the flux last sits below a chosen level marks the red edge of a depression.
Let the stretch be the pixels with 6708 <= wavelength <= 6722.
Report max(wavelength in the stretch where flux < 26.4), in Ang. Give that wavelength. 6710.50 Ang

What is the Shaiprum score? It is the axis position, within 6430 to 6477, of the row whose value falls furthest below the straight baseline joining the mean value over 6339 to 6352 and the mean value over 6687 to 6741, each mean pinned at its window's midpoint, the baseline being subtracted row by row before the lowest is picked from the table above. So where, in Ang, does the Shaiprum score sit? 6476.72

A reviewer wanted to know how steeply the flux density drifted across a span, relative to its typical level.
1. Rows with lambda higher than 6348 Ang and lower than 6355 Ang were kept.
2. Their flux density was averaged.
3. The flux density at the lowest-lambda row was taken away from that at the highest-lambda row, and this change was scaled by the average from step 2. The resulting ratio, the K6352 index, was 0.005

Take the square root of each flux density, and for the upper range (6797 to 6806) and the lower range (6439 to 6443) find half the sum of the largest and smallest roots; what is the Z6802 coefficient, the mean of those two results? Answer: 5.18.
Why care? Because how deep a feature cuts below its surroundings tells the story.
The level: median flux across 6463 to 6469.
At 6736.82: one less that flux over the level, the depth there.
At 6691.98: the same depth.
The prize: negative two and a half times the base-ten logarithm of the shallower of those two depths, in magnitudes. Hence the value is 4.4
